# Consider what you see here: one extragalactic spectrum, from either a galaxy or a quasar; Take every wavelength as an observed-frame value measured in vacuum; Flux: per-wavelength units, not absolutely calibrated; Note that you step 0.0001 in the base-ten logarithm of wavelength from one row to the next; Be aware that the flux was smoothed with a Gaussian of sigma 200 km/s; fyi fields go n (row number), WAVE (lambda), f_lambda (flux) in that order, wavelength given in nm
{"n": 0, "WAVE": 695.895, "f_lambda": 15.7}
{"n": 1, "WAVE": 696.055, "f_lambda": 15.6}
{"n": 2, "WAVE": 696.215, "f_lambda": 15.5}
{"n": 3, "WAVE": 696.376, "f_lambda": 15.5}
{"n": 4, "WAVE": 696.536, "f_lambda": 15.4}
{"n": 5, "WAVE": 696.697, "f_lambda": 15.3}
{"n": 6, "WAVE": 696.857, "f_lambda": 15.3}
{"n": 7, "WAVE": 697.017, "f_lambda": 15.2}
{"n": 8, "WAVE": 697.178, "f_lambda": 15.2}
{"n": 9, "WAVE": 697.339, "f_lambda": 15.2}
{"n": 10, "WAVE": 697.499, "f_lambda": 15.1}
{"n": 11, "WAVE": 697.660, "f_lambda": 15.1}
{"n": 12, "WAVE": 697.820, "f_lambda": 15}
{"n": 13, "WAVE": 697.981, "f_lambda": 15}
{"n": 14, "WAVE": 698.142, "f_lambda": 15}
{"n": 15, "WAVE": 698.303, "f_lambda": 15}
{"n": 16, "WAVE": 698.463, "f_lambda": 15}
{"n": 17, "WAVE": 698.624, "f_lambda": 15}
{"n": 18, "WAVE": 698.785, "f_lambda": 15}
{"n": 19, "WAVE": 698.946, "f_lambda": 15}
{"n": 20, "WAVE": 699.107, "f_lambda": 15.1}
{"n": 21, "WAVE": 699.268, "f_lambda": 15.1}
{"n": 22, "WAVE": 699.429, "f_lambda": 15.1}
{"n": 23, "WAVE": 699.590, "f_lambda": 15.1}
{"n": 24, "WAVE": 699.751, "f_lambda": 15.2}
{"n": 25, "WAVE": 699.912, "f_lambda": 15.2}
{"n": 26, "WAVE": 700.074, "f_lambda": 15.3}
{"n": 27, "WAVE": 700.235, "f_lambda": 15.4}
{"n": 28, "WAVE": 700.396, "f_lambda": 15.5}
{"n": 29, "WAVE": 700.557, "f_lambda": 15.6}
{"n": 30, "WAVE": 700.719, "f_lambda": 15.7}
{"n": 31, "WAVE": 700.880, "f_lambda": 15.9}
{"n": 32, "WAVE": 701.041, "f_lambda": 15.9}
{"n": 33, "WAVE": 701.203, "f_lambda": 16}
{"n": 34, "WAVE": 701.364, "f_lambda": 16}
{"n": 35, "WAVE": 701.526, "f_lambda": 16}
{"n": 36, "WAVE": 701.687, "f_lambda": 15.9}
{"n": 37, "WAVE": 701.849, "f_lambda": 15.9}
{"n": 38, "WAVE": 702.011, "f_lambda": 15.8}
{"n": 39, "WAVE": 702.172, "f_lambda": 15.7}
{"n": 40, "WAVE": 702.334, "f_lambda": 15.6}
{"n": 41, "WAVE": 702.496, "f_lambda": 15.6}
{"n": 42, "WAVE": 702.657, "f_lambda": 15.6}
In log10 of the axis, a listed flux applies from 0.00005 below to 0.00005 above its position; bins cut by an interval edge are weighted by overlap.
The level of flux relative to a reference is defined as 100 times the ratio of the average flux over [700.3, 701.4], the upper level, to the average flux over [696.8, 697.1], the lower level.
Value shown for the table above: 104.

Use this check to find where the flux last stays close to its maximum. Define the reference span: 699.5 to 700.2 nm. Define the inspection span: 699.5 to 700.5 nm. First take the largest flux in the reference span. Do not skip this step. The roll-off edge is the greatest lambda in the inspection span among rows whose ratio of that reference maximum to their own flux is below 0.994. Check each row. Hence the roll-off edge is 700.396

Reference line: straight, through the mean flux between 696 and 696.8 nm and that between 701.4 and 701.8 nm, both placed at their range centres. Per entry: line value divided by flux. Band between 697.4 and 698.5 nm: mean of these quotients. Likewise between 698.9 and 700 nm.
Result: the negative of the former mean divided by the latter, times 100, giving -100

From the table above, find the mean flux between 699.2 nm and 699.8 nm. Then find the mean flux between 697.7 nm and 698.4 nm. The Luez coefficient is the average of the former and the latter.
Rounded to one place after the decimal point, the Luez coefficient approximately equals 15.1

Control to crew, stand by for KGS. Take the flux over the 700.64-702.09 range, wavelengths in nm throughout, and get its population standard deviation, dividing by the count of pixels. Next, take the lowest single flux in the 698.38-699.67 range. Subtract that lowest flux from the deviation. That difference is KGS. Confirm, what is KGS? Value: -14.9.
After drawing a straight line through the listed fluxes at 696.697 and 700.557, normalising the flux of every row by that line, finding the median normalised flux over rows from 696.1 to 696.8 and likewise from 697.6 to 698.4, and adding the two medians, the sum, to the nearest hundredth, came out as 1.99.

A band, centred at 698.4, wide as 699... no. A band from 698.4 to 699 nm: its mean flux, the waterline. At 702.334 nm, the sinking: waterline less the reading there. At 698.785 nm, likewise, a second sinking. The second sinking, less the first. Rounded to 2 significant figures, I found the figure 0.60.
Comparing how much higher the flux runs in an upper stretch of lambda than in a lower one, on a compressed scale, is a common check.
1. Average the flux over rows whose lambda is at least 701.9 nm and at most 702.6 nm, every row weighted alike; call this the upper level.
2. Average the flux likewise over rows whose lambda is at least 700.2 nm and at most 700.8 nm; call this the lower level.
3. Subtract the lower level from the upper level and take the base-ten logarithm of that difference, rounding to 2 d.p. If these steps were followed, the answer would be -0.90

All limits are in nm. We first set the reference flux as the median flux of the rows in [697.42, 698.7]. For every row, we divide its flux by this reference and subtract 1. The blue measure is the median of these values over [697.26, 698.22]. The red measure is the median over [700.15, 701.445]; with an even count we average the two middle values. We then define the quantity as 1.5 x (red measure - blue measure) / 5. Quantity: 0.015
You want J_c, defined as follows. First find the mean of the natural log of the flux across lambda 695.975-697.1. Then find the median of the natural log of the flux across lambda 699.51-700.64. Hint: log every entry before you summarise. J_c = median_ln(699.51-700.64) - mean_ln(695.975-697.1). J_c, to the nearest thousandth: -0.006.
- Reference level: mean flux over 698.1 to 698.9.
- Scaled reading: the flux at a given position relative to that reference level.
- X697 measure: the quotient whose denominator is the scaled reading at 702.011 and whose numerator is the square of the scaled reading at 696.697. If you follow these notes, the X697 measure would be 0.99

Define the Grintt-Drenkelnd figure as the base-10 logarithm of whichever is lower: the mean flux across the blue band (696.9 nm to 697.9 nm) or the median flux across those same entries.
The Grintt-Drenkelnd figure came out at 1.180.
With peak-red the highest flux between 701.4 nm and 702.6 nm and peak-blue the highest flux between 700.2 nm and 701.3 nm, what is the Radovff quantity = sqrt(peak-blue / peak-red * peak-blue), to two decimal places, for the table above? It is 4.00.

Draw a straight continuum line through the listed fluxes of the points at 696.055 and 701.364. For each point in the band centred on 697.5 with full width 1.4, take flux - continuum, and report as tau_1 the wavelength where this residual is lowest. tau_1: 698.142 nm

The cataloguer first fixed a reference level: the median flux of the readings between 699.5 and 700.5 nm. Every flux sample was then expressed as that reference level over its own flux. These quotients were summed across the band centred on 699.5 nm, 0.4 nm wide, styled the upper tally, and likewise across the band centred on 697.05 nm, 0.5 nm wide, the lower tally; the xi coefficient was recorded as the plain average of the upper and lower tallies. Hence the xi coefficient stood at 2.5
